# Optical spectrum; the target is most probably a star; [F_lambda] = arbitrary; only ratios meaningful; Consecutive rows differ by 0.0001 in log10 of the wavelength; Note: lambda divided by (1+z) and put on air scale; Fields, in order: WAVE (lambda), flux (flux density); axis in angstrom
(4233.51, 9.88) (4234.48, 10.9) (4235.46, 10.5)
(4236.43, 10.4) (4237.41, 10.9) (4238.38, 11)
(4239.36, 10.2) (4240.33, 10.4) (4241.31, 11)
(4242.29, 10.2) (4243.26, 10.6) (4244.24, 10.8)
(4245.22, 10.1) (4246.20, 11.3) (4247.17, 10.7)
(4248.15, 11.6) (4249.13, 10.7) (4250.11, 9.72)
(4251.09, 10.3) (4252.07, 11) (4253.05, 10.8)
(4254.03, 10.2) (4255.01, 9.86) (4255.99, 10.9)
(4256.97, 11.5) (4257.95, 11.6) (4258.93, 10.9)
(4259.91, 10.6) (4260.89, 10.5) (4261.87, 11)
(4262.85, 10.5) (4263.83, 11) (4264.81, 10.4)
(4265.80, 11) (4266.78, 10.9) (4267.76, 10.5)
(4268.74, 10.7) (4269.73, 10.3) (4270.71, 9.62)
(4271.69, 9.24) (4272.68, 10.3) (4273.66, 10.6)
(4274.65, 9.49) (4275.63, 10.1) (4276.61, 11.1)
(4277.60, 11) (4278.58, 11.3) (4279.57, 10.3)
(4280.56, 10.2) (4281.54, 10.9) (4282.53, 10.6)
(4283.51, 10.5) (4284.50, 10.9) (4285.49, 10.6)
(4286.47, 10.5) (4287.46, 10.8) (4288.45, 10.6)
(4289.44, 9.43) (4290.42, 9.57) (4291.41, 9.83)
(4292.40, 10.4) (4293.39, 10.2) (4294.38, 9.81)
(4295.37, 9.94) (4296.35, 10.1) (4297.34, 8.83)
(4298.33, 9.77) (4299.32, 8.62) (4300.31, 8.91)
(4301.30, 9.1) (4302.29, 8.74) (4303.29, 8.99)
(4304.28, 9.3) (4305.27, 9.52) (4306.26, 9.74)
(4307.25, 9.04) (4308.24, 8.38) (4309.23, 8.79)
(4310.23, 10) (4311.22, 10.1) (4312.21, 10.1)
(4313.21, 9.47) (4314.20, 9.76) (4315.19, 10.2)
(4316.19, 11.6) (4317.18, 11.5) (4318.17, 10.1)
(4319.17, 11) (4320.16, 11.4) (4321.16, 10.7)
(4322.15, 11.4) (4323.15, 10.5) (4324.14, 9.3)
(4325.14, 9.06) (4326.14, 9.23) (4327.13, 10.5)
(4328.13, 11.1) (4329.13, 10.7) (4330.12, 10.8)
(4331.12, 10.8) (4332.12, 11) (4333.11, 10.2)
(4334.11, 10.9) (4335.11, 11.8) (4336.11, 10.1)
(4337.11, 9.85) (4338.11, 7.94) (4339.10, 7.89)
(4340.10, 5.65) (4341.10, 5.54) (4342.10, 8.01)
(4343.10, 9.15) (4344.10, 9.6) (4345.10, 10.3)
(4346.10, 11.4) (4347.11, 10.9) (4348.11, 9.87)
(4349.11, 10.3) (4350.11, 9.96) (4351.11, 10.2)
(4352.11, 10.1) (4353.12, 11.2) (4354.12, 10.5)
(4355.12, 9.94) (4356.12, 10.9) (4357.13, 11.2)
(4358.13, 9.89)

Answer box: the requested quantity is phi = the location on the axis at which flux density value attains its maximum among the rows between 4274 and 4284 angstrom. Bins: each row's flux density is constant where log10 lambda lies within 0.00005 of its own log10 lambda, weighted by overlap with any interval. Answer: 4278.58 angstrom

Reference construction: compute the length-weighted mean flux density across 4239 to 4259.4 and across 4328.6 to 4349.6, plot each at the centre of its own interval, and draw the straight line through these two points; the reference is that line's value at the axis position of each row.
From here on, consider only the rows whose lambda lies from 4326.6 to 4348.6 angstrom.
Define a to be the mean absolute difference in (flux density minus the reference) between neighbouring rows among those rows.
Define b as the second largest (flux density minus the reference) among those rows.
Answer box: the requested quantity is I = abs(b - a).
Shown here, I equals 1.00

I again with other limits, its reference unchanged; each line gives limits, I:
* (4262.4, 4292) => 0.27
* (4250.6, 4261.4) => 0.44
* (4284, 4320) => 1.10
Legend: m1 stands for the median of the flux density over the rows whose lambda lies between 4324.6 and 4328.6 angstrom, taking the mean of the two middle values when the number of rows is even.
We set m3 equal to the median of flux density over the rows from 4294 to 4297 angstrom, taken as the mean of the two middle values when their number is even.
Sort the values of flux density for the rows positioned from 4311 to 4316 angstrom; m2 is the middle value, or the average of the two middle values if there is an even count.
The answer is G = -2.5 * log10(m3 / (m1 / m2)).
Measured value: -2.519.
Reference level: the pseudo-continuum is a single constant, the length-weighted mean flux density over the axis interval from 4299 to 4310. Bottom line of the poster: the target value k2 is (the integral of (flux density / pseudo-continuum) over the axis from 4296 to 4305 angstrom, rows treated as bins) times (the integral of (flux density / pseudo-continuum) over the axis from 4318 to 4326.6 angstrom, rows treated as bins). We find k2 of 89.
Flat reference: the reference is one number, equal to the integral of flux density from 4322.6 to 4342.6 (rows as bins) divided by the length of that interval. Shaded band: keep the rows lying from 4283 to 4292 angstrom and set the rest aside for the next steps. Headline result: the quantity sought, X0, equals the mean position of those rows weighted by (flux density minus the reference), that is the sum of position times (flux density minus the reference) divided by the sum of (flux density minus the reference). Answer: 4286.2 angstrom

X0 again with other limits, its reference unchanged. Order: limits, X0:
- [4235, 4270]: 4252.9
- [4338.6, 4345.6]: 4340.3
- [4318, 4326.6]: 4320.1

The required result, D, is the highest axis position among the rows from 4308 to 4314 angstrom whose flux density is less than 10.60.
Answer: 4313.21 angstrom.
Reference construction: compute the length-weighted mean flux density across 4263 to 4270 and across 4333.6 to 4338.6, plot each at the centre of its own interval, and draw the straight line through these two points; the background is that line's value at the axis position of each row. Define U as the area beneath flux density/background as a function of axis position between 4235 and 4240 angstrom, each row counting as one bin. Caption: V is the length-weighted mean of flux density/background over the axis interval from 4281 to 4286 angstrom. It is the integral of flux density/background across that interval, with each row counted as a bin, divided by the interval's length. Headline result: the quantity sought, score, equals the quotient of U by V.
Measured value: 4.8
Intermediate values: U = 4.9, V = 1.02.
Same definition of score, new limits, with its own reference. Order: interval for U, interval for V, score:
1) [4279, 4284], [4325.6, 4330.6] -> 4.8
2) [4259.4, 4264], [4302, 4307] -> 5.1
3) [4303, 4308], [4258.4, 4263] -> 4.5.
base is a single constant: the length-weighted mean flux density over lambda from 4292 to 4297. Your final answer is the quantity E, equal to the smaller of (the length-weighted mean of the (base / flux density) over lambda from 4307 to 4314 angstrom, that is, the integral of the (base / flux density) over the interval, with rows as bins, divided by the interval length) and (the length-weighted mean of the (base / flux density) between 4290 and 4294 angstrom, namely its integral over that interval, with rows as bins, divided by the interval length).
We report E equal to 1.00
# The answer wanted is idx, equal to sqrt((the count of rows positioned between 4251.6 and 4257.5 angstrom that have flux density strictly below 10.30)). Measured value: 1.4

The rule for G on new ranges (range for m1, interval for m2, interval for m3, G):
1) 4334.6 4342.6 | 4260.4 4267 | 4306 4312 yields -2.771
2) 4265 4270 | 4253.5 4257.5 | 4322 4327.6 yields -2.474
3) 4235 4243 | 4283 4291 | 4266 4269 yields -2.584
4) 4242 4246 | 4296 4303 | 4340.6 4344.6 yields -2.166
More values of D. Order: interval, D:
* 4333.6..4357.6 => 4355.12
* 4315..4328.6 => 4327.13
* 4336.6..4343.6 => 4343.10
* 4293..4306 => 4305.27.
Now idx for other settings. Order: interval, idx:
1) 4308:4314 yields 2.4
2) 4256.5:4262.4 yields 0.0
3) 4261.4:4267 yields 0.0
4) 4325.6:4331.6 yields 1.0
